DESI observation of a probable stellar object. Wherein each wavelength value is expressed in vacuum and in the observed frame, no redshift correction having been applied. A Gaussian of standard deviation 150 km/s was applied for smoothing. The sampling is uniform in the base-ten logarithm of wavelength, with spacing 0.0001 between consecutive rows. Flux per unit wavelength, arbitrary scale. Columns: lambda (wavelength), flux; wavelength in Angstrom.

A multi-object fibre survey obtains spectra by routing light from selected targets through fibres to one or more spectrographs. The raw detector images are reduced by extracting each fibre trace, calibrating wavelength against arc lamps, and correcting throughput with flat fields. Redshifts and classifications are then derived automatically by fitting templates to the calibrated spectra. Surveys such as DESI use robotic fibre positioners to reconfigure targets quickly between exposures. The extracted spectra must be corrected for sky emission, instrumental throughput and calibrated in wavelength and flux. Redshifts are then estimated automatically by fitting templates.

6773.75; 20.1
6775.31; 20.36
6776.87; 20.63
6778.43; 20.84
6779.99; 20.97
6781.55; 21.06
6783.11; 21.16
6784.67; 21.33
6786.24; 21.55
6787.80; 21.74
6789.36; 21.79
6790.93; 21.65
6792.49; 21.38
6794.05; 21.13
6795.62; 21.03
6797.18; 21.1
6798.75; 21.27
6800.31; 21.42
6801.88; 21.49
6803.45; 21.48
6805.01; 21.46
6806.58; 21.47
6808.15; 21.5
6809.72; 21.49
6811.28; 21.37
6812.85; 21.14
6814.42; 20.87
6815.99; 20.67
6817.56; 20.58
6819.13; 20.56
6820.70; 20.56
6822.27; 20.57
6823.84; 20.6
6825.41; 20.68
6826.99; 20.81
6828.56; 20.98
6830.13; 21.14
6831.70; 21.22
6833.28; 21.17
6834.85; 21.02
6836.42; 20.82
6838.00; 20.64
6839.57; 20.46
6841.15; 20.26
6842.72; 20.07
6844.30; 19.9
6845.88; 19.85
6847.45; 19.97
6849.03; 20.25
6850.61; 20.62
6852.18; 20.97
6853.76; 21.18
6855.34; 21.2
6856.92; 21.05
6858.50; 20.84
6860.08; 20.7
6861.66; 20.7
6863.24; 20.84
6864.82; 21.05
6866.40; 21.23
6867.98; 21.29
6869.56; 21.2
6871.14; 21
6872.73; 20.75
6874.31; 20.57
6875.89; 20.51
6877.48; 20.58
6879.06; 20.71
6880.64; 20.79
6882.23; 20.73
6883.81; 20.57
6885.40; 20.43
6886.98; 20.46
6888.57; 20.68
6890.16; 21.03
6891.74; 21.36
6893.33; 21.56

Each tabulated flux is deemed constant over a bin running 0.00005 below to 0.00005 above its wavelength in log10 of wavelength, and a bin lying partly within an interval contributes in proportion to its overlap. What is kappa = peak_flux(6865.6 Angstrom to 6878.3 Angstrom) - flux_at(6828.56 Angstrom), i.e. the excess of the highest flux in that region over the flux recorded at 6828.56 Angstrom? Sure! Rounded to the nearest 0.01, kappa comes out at 0.31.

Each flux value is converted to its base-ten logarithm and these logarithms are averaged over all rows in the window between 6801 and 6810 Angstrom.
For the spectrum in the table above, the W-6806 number 1.33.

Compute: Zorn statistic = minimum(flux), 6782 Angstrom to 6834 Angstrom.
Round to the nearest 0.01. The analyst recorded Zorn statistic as 20.56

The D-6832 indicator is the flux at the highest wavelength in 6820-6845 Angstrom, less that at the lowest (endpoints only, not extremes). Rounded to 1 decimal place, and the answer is -0.7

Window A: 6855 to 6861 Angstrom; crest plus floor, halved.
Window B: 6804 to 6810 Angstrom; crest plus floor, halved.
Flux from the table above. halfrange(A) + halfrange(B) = 42.4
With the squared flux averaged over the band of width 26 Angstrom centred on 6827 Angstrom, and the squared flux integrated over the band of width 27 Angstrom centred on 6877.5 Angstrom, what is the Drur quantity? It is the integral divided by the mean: 27.0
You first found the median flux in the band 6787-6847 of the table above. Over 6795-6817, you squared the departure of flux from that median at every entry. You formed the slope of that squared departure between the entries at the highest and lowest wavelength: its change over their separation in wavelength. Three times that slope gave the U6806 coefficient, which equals 0.023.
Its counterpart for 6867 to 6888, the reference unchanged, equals 0.050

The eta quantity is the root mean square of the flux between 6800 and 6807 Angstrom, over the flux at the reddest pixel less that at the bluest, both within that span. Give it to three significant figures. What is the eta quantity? 429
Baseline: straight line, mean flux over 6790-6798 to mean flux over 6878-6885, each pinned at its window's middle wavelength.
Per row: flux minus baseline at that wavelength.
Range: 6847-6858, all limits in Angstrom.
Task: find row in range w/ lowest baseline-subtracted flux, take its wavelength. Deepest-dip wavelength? 6847.45 Angstrom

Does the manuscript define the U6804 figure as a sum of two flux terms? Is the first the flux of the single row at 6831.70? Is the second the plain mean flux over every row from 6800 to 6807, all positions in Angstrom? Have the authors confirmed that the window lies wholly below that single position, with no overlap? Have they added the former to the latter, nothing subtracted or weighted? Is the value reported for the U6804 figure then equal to 42.7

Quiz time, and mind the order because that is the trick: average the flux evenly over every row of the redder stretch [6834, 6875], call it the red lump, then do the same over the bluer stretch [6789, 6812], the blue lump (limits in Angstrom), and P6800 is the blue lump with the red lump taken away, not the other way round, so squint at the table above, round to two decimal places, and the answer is 0.69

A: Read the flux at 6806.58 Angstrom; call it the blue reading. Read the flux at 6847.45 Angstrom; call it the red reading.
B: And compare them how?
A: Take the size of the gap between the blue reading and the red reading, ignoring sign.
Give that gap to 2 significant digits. 1.5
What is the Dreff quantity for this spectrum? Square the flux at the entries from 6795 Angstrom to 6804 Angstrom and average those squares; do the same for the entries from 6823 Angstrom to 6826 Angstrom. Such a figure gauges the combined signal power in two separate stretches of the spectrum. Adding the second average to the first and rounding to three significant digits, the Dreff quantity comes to 880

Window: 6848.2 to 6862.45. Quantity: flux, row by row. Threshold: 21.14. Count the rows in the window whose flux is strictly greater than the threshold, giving 2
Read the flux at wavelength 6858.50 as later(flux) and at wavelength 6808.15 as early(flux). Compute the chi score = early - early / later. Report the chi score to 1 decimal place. 20.5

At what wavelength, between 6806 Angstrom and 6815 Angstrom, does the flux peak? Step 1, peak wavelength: 6808.15 Angstrom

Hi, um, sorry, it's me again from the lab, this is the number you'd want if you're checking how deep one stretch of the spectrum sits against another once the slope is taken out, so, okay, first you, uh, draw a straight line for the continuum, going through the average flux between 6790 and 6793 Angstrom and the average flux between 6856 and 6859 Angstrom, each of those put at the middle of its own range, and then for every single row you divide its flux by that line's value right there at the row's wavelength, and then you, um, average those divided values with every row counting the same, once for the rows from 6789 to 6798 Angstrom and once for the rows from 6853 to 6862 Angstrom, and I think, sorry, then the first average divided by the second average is 0.99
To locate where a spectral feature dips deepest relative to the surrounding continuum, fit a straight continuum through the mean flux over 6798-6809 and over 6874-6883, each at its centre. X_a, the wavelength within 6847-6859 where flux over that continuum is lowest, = 6847.45 Angstrom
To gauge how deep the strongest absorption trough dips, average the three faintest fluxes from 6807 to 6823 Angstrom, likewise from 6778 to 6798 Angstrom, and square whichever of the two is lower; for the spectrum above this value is 423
